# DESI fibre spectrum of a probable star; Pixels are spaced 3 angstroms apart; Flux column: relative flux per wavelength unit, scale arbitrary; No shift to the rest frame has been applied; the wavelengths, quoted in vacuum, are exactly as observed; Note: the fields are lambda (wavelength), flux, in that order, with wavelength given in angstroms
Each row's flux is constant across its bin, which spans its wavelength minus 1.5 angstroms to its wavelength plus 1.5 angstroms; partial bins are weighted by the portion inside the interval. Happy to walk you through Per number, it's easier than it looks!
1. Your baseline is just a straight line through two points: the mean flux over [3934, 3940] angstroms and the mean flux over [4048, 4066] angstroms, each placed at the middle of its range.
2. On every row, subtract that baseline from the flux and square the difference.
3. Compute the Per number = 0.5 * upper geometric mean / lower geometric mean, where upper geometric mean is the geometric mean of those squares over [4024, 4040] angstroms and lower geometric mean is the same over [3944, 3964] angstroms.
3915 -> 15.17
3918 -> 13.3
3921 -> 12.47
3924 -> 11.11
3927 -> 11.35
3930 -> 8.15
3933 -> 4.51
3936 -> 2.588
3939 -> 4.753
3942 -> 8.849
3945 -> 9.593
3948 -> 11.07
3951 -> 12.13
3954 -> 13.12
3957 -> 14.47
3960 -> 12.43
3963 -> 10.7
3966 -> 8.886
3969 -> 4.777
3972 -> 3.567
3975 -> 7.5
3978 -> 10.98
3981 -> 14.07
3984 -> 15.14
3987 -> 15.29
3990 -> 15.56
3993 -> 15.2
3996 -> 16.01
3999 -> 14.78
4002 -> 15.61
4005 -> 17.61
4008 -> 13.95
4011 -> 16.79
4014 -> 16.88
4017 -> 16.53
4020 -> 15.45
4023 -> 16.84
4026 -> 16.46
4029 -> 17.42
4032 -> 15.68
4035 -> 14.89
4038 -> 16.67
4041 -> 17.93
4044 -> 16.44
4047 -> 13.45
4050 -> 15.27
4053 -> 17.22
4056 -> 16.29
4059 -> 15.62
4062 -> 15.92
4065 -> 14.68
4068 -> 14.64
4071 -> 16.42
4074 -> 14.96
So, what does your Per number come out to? 0.09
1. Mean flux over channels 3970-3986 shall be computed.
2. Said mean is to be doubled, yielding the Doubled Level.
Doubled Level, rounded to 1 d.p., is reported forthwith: 20.5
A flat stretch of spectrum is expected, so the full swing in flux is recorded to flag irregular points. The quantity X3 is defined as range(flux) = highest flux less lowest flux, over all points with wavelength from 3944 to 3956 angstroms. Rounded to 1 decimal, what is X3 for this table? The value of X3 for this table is 3.5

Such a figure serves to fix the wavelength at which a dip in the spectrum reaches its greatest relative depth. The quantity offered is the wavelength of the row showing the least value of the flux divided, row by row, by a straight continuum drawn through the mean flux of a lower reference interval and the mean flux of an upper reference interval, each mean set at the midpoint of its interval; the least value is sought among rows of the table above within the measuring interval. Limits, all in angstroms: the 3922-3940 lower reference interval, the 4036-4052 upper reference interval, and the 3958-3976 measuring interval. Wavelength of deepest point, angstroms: 3972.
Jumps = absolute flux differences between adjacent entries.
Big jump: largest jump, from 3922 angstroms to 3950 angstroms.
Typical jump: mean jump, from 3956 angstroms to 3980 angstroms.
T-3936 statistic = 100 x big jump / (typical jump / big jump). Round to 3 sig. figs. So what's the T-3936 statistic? 641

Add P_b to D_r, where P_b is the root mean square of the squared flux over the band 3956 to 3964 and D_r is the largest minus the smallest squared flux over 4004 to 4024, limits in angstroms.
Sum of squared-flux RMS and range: 280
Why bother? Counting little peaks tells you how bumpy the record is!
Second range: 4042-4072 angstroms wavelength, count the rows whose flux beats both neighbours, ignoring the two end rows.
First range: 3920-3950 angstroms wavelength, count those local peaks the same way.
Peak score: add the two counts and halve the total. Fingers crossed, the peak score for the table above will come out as 1.5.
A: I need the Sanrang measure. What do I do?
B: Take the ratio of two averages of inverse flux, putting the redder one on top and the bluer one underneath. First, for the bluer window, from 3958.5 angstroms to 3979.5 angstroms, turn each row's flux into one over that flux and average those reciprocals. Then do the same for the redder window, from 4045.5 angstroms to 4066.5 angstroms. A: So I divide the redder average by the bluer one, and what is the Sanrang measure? 0.45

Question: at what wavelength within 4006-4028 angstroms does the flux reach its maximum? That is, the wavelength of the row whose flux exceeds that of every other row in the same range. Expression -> 4014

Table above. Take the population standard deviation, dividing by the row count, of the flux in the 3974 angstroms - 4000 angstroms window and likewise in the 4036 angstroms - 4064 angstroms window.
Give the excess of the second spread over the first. -1.4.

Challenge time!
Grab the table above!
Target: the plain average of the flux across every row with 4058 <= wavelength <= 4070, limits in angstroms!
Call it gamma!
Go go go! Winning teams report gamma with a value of 15.2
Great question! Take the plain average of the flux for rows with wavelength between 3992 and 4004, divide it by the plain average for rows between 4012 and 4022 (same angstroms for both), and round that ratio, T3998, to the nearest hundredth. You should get 0.95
